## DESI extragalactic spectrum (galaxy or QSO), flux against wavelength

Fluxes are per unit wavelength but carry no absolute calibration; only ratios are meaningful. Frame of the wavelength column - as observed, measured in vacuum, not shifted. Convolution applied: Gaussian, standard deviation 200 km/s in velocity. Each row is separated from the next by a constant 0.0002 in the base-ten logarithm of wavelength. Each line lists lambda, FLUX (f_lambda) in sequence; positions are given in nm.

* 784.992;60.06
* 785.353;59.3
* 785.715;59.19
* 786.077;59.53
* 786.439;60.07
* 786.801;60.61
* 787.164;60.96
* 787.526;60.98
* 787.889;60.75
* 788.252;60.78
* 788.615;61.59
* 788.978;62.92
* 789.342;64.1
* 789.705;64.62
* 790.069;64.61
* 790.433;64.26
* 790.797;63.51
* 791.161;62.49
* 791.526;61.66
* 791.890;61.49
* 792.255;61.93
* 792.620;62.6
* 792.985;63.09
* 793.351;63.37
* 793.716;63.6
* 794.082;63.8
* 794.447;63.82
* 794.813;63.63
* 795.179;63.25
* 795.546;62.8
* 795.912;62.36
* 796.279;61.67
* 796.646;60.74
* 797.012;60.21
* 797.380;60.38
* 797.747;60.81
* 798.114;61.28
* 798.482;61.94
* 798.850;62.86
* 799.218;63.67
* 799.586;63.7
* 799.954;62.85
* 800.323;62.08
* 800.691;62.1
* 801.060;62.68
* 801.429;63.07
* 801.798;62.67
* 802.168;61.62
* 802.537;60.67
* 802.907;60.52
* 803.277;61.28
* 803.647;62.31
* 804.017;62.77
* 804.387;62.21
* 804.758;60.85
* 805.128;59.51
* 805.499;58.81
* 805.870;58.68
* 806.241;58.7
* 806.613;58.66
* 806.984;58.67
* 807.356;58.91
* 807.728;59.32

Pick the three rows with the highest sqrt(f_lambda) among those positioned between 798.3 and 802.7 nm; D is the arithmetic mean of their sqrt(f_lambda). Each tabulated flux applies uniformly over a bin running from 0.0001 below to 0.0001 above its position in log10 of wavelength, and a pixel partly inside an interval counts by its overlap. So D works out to 7.97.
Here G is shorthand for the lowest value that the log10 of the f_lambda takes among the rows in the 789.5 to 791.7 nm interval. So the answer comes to 1.790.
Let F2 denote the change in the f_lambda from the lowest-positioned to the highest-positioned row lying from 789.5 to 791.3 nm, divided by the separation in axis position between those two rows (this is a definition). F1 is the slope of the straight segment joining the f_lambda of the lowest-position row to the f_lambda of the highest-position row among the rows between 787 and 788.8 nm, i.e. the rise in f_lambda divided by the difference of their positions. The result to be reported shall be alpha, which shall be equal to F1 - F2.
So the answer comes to 1.9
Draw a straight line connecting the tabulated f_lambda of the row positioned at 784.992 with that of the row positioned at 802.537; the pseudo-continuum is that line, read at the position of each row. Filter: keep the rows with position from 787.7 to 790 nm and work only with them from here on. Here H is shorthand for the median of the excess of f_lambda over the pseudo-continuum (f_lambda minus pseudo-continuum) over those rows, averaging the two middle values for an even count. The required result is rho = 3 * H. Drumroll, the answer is 6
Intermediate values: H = 2.1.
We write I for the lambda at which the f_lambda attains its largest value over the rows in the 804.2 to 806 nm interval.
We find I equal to 804.387 nm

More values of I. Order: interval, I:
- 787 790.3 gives 789.705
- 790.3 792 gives 790.433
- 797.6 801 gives 799.586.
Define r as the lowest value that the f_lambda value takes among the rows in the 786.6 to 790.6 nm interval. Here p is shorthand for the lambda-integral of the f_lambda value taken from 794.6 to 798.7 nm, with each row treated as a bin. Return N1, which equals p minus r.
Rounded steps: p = 253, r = 60.61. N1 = 192.6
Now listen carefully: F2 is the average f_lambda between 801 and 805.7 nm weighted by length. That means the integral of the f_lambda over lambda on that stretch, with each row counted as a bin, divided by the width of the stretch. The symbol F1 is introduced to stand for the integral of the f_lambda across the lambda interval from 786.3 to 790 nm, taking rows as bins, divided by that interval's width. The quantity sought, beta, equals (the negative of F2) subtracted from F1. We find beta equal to 123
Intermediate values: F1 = 61.8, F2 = 61.4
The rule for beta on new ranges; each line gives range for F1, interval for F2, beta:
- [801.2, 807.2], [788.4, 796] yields 124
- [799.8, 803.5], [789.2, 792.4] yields 125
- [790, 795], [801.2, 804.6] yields 125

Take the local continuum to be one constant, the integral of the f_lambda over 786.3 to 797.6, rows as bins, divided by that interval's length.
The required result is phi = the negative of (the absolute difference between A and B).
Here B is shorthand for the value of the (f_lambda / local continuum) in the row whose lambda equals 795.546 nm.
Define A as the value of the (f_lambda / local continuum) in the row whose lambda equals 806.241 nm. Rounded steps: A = 0.94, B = 1.007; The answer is -0.066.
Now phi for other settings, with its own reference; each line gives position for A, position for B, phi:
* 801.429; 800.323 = -0.016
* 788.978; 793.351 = -0.007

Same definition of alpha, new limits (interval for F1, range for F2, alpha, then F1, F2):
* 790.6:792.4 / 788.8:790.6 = -2.0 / -1.1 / 0.9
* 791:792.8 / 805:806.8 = 0.6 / 0.1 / -0.6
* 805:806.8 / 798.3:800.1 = -1.2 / -0.6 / 0.6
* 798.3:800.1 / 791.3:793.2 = -0.4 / 0.6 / 1.0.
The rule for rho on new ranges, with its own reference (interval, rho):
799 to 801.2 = 6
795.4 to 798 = 1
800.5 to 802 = 6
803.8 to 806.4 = -4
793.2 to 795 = 10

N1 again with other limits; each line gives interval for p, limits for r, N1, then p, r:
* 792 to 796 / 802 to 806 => 193.7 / 252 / 58.68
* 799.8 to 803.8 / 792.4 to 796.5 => 186.2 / 248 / 61.67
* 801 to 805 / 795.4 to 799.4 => 187.1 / 247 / 60.21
